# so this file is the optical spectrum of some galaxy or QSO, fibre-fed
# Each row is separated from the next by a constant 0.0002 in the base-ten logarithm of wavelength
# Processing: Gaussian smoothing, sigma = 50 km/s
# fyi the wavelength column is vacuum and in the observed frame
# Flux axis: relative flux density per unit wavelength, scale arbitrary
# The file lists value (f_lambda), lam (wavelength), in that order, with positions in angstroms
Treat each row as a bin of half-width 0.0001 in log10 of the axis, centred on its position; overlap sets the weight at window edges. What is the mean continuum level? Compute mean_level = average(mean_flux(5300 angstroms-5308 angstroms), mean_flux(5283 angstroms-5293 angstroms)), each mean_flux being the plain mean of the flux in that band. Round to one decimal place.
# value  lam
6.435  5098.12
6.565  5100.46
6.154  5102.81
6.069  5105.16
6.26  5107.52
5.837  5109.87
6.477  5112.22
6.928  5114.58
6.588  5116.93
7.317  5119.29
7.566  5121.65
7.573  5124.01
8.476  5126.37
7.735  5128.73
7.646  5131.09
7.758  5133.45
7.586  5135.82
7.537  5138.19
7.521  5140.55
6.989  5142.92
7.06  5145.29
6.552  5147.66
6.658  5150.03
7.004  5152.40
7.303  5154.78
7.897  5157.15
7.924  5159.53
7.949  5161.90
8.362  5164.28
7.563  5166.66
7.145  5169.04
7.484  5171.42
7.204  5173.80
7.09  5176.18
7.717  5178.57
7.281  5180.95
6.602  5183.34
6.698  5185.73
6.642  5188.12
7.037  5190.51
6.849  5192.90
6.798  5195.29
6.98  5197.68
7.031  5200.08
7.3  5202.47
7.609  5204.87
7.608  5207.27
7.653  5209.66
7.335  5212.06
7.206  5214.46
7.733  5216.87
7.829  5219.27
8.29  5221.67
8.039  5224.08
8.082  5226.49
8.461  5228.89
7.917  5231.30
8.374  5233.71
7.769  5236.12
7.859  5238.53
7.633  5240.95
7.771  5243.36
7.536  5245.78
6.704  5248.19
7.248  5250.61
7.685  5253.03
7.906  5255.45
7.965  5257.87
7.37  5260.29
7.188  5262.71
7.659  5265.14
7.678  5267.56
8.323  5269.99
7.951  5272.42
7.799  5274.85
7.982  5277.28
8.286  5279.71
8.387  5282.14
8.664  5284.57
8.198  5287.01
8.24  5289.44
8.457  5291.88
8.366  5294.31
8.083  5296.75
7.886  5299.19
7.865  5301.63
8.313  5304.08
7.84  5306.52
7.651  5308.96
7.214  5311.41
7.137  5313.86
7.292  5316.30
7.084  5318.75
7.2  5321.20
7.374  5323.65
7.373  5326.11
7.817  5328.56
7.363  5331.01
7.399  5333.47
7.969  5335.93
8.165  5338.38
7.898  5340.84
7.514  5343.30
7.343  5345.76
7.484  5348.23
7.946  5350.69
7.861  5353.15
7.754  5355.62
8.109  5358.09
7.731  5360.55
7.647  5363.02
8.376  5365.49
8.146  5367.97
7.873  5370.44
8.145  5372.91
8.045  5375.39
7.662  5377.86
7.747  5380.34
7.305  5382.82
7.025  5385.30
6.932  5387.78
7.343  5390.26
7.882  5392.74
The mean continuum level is 8.2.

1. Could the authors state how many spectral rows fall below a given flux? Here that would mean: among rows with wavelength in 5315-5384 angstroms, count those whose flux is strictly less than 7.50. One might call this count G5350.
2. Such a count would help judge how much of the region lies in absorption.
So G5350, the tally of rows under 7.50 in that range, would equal 10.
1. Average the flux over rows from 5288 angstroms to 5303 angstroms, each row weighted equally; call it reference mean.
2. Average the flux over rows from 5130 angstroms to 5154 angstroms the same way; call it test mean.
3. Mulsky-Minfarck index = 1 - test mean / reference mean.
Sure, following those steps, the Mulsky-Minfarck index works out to 0.11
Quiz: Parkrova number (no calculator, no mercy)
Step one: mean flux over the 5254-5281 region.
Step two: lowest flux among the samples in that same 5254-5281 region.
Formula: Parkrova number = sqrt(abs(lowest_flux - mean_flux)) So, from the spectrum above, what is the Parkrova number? 0.80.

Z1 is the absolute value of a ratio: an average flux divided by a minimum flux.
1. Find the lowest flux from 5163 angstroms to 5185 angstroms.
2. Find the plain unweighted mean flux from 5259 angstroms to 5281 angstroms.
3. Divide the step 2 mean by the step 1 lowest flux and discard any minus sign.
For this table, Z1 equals 1.18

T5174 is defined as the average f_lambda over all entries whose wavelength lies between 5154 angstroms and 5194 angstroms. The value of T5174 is 7.34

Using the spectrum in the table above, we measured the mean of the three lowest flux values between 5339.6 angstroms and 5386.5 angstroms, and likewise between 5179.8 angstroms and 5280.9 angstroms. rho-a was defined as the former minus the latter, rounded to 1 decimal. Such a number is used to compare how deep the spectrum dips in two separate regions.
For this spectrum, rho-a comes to 0.6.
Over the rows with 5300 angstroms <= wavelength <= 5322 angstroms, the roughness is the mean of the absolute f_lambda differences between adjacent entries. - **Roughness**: 0.26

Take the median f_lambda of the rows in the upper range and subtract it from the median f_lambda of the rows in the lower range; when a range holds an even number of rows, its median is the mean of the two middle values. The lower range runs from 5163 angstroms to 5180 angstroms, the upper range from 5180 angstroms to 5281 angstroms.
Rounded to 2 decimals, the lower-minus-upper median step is -0.17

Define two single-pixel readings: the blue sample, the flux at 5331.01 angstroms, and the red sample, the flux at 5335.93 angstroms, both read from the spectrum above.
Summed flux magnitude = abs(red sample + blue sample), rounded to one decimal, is 15.3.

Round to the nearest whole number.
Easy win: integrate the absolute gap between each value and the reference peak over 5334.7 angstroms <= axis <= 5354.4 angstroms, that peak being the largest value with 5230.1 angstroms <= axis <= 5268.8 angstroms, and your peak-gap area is 12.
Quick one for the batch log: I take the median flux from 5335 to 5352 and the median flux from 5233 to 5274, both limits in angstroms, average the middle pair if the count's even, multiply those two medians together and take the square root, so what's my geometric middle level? 7.79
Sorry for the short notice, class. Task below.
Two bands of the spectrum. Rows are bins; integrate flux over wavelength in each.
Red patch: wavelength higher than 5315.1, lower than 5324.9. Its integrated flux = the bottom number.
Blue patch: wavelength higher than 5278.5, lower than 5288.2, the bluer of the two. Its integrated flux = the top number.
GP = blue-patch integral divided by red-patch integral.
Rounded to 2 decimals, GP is 1.15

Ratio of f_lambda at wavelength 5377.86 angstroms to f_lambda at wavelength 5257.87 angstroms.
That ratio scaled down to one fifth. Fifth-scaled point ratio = 0.192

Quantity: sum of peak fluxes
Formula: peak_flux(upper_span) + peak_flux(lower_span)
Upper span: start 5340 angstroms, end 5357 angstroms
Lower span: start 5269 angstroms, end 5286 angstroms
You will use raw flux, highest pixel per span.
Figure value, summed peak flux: 16.6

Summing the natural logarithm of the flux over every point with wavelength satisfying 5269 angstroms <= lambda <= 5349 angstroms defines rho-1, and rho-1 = 68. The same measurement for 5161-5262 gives 85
